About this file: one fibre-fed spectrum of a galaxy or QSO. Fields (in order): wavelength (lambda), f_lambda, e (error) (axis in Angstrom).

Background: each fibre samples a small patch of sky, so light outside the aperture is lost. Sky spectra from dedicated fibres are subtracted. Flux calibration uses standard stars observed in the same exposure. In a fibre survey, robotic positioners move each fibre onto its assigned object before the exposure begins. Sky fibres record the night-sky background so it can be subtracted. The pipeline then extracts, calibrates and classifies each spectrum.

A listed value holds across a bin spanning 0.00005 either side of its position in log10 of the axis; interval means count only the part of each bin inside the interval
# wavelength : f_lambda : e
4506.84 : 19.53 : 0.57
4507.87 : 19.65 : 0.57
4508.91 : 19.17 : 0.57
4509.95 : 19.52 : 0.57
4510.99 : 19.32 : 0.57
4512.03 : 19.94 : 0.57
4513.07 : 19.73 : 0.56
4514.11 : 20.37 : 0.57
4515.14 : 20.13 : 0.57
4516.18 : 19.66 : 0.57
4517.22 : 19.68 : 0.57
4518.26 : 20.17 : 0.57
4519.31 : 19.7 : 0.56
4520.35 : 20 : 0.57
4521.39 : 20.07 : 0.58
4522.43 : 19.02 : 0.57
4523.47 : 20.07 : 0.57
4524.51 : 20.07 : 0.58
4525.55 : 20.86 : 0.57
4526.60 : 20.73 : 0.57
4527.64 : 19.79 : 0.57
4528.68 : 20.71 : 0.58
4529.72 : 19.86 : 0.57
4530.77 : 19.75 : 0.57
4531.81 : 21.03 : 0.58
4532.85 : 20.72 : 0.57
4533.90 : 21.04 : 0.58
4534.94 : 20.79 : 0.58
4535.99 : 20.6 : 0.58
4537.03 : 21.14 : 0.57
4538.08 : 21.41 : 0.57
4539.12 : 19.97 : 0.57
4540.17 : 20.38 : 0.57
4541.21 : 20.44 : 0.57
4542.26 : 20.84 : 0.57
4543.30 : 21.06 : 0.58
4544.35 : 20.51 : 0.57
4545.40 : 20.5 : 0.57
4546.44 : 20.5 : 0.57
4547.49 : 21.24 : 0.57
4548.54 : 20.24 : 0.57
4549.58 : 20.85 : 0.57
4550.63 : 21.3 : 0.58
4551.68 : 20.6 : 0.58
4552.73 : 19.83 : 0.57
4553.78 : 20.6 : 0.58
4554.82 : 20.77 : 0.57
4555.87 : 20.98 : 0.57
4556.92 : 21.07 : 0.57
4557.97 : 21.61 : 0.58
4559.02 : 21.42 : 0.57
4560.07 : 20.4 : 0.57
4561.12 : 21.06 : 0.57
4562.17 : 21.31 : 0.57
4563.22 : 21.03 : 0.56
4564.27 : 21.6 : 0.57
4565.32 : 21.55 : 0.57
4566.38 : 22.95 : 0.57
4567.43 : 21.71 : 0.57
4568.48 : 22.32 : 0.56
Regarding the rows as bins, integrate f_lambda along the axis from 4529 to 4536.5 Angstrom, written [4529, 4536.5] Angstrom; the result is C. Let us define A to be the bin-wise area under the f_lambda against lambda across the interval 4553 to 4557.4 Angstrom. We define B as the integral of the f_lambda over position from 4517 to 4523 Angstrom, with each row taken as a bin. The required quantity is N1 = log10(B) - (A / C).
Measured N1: 1.5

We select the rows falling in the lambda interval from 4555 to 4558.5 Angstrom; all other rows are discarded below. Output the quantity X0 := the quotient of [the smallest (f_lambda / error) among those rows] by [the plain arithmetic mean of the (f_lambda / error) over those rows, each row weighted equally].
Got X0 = 0.995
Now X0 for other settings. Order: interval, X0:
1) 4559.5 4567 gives 0.950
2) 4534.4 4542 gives 0.971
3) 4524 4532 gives 0.976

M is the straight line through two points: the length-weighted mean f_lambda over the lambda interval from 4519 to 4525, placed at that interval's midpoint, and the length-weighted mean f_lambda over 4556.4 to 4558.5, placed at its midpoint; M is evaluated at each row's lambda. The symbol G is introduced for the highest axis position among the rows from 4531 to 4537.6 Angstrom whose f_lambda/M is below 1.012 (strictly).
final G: 4535.99 Angstrom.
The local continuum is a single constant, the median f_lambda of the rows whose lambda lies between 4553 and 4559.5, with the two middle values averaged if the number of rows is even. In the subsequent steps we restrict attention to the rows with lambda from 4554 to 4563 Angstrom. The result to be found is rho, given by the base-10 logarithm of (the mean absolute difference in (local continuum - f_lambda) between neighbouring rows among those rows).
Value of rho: -0.37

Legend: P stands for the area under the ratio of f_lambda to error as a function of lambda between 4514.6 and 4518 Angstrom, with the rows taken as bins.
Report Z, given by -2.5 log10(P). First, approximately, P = 119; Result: -5.19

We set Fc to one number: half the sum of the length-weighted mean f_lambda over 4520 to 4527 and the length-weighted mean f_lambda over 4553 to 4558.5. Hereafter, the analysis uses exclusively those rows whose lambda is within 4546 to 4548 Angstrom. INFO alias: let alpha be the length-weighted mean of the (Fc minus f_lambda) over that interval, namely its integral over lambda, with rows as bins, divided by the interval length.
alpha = -0.3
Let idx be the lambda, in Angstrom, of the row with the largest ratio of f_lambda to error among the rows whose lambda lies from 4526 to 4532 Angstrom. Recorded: 4526.60 Angstrom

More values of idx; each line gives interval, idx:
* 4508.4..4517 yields 4514.11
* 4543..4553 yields 4547.49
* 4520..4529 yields 4525.55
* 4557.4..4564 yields 4559.02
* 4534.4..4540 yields 4538.08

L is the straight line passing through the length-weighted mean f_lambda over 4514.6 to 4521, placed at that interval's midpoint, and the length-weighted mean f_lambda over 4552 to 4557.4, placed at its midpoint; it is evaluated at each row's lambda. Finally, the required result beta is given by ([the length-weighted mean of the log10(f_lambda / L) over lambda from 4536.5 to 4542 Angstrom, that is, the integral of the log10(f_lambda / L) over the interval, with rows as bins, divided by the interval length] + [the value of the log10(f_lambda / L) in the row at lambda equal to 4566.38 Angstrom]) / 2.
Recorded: 0.024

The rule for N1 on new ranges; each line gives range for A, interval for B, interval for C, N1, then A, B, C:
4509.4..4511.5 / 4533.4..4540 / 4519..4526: 1.8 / 41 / 137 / 140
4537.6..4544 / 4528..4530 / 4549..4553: 0.0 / 132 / 41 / 83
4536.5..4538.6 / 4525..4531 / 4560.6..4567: 1.8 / 45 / 122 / 138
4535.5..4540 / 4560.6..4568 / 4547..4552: 1.3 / 93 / 160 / 104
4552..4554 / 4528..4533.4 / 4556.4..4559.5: 1.4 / 40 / 110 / 66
